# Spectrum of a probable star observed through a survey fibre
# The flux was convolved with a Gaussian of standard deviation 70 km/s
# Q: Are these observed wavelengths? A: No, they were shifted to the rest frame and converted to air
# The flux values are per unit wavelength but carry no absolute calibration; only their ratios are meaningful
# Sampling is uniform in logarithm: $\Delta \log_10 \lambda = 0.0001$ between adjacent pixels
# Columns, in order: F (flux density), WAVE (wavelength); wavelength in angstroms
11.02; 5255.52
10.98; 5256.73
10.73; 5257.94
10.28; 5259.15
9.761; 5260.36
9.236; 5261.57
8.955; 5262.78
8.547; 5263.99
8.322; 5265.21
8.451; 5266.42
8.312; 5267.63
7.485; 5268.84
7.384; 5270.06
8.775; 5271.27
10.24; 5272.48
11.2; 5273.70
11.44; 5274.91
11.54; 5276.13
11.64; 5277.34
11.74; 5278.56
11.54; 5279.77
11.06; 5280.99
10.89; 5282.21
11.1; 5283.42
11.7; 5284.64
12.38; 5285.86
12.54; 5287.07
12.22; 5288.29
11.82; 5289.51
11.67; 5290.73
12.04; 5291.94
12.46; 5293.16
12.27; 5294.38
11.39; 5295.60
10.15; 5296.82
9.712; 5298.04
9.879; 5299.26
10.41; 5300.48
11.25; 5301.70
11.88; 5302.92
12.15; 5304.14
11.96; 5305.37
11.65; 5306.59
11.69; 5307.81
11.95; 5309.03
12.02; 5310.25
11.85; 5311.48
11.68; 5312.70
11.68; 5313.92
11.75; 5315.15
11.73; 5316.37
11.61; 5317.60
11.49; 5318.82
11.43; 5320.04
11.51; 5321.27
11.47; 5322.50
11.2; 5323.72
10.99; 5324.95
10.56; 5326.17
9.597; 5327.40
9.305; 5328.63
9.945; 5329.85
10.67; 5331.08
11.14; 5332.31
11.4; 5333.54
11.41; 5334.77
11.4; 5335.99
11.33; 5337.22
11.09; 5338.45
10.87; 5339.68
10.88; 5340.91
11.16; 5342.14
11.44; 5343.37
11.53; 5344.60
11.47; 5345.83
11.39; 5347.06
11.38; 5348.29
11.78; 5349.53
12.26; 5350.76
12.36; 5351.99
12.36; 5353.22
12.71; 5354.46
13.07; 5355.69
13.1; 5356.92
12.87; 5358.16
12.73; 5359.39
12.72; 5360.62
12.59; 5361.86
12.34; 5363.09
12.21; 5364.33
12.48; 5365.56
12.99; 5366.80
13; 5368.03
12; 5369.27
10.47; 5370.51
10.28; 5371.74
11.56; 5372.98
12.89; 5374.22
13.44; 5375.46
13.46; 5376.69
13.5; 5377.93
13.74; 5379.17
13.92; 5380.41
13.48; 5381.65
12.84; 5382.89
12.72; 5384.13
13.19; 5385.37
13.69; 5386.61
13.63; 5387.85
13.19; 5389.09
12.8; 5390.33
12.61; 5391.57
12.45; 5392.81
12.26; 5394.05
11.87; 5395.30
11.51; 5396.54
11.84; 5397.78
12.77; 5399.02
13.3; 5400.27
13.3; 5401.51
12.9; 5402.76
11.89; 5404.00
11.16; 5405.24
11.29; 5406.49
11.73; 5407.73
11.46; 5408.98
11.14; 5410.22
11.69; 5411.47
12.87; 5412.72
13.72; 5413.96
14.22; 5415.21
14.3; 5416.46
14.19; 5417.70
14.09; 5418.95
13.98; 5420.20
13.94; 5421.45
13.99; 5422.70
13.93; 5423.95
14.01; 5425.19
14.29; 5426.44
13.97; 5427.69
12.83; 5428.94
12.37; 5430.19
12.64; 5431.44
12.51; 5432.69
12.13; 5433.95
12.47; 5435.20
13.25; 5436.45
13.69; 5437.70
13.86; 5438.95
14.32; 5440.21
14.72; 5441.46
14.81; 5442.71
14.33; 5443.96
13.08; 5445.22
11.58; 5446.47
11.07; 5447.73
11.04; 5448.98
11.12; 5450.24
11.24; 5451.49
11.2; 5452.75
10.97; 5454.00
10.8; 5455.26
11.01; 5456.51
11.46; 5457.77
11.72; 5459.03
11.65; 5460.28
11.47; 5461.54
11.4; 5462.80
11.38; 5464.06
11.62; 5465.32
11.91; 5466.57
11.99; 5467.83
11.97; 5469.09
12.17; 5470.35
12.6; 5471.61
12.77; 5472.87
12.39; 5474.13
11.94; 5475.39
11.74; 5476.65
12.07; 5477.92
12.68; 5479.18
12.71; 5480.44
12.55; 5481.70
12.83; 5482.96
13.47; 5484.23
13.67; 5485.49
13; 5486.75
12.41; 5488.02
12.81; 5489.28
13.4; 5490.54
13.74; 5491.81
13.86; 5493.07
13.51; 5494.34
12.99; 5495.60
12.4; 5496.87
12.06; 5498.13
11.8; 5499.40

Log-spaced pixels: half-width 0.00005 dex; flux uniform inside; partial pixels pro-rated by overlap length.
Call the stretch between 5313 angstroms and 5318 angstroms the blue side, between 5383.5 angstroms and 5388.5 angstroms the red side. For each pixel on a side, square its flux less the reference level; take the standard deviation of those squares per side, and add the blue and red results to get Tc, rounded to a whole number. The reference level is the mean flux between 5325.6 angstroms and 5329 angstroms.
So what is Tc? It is 3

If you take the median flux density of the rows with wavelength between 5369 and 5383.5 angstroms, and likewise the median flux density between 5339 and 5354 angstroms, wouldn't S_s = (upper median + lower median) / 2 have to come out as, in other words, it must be 12.3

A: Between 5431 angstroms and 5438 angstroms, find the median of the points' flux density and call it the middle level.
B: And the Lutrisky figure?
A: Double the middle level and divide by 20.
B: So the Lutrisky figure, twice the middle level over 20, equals 1.26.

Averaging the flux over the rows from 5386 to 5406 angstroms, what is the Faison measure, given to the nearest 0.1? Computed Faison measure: 12.6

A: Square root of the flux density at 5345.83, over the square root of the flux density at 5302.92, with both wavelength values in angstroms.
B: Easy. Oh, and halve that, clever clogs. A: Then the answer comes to 0.49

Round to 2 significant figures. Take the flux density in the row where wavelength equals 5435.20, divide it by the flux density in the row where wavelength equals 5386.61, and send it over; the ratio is 0.91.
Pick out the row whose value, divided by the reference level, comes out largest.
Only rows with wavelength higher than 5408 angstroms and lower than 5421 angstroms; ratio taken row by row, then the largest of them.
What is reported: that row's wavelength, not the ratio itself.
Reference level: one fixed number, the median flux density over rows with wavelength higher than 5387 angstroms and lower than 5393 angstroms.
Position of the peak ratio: 5416.46 angstroms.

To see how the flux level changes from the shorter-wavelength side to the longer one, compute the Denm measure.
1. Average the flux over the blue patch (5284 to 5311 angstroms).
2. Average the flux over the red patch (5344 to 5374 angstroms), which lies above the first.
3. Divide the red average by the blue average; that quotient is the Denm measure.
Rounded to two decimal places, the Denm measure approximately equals 1.05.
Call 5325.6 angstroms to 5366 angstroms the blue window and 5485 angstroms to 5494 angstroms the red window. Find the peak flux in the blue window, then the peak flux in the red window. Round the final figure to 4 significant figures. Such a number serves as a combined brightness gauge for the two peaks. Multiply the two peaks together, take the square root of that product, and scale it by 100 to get 1347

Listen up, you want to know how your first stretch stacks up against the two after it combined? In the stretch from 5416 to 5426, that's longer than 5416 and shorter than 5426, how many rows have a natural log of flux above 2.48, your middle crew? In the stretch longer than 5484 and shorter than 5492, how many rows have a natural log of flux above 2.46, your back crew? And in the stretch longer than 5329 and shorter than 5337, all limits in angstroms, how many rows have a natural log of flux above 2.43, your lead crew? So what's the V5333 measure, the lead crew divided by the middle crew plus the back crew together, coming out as 0.20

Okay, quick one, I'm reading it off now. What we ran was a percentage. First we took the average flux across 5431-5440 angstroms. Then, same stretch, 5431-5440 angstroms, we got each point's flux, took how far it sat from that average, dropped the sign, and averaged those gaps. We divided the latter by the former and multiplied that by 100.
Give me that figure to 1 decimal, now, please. 4.4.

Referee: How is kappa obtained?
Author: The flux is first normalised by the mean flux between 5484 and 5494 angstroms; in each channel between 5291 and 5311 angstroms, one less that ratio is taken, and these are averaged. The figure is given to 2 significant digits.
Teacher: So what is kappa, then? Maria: 0.14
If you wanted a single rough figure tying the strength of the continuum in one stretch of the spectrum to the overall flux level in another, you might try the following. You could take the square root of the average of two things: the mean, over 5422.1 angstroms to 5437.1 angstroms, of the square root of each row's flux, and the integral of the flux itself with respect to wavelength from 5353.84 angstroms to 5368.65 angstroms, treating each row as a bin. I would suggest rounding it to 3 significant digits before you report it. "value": 9.80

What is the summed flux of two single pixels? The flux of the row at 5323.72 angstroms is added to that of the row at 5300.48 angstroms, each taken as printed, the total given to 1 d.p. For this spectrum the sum 21.6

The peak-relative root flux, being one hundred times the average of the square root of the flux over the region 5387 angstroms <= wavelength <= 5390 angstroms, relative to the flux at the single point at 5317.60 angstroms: 31.5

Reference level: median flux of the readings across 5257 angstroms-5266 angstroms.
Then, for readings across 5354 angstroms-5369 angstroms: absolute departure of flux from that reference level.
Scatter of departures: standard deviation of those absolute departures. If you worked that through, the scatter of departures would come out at 0.3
